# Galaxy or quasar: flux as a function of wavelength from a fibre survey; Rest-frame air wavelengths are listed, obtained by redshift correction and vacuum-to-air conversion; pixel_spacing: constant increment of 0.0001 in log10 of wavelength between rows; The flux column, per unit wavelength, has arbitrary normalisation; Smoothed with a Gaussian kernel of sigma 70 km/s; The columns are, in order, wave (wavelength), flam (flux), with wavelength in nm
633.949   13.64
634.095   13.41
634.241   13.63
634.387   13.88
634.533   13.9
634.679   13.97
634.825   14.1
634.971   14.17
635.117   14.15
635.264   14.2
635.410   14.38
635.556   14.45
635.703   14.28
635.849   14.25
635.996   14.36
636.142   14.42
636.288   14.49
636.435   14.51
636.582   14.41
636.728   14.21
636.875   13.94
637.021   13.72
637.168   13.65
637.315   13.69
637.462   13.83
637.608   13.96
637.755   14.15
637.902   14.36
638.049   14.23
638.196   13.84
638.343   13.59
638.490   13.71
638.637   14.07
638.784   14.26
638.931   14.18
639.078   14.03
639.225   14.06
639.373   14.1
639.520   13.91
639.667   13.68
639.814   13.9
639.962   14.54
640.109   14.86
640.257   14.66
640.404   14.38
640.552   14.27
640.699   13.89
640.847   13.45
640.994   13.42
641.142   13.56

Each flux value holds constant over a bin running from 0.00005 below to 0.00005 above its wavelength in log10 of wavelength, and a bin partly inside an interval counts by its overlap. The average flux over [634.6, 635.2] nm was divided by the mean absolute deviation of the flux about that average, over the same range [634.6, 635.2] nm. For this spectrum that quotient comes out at 221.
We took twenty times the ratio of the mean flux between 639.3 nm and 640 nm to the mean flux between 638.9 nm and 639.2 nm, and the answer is 19.9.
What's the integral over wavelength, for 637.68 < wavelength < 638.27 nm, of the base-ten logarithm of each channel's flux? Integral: 0.68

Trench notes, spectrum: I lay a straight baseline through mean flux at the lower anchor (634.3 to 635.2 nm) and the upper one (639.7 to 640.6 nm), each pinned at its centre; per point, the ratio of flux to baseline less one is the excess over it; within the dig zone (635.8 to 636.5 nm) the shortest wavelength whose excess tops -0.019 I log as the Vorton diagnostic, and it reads 635.849 nm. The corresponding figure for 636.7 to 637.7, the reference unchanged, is 636.728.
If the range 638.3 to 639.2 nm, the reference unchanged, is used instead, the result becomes 638.637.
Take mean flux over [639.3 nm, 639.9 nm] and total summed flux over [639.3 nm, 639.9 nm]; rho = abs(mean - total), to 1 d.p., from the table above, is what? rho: 41.7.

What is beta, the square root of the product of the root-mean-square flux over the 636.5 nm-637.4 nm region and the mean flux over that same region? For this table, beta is 13.9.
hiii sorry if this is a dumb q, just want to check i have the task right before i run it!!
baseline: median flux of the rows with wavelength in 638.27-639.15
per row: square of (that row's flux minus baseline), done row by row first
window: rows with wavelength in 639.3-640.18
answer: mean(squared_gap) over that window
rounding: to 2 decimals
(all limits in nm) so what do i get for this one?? 0.18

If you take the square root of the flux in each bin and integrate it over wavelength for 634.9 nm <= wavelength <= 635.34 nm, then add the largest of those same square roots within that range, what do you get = 5.42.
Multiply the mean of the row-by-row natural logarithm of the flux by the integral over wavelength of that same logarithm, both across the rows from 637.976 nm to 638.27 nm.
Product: 2.05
